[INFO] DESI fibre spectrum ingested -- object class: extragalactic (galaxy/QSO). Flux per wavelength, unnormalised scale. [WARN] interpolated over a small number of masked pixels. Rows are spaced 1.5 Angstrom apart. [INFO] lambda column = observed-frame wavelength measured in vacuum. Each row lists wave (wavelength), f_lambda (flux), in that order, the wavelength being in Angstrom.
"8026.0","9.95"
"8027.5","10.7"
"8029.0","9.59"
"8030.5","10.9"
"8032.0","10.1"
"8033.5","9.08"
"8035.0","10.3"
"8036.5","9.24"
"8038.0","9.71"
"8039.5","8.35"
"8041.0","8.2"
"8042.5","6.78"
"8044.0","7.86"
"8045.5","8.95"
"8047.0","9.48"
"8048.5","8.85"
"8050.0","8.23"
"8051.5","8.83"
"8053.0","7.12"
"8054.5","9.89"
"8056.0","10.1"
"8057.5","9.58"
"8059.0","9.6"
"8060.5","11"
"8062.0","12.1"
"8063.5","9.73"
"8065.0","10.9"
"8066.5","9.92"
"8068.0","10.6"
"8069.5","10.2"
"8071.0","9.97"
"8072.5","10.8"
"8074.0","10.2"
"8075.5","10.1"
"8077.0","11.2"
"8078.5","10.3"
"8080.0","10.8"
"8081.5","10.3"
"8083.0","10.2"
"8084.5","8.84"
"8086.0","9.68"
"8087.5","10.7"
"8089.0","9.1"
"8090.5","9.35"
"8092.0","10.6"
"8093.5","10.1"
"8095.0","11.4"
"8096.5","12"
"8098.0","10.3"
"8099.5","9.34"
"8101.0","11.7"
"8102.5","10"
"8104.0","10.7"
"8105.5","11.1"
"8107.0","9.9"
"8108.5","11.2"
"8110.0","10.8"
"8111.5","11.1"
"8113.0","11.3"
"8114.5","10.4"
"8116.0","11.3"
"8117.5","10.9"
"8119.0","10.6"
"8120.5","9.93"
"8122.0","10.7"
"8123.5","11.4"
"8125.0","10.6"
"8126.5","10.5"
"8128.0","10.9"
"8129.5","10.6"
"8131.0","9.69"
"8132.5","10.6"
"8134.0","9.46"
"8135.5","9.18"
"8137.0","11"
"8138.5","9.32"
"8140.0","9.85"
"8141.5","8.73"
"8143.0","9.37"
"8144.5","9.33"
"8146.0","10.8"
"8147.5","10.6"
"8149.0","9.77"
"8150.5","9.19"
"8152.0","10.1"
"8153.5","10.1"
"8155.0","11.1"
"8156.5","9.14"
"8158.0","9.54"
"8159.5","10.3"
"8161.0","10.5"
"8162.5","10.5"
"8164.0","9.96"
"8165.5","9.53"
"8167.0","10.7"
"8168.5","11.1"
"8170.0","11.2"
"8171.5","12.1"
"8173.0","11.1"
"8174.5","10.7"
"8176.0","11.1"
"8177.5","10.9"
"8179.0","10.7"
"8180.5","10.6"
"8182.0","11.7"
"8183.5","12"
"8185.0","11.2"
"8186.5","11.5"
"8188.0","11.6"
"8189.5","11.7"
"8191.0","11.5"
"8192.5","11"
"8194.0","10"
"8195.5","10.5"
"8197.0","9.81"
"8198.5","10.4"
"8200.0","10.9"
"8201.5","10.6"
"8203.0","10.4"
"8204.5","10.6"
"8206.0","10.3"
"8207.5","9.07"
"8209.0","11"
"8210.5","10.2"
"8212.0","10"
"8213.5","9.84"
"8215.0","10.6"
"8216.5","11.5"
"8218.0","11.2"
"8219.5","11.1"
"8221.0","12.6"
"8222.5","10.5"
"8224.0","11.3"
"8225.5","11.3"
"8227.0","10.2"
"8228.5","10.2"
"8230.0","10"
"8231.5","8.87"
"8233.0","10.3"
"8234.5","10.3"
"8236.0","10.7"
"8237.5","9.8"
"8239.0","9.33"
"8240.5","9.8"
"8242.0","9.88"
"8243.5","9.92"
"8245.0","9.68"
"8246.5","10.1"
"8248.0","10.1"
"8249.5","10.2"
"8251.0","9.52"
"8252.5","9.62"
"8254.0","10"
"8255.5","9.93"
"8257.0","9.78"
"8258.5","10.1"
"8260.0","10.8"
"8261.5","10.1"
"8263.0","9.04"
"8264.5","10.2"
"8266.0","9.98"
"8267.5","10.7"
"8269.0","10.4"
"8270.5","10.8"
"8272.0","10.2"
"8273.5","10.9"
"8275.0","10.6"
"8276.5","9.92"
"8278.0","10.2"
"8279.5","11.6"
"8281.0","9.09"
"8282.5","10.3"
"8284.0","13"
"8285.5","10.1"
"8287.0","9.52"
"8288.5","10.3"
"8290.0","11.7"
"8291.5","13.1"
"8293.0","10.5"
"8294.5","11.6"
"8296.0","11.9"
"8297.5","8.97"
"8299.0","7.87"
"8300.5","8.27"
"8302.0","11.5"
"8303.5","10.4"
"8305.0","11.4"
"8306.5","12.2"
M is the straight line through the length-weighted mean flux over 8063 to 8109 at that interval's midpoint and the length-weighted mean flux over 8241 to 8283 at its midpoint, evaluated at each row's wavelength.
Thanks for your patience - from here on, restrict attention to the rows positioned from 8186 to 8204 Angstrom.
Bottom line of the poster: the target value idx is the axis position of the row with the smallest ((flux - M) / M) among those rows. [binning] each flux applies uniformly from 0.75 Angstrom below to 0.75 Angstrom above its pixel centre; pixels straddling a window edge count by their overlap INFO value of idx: 8197.0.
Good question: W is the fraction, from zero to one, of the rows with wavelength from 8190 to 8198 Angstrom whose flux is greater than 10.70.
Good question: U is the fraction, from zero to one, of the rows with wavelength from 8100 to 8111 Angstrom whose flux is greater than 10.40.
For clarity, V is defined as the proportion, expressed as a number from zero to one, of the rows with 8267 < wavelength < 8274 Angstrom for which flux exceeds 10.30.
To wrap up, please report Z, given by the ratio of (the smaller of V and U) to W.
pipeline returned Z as 1.8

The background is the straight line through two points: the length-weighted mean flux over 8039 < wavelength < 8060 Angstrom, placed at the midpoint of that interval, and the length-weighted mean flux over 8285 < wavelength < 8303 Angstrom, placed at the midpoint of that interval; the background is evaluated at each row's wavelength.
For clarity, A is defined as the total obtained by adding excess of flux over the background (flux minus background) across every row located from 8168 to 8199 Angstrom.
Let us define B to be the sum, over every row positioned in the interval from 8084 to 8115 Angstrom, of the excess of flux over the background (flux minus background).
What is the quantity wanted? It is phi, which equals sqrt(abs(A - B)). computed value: 0.7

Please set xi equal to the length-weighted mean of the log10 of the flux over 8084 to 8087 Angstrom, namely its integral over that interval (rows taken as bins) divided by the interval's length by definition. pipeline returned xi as 0.97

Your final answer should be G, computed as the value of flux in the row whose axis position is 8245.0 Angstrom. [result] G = 9.68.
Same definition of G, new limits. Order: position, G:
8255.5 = 9.93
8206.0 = 10.3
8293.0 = 10.5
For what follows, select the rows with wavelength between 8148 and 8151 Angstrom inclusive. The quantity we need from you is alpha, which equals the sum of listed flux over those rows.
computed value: 19.0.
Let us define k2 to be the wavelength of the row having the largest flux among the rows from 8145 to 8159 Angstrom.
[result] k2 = 8155.0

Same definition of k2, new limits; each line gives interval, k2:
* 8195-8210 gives 8209.0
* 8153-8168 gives 8155.0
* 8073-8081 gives 8077.0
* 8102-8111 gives 8108.5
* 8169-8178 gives 8171.5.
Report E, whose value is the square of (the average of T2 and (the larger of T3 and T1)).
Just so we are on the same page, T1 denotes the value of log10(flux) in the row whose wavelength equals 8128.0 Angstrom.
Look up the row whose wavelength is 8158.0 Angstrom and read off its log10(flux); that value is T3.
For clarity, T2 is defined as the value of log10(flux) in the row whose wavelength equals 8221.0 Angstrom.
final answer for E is 1.14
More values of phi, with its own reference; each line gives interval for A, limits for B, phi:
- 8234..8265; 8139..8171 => 4.1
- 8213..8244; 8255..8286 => 2.8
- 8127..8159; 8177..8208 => 3.4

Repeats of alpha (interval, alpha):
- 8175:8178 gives 22.0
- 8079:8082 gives 21.1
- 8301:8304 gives 21.9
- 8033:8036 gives 19.4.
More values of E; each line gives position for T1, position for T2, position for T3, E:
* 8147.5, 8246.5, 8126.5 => 1.03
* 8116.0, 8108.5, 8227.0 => 1.10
